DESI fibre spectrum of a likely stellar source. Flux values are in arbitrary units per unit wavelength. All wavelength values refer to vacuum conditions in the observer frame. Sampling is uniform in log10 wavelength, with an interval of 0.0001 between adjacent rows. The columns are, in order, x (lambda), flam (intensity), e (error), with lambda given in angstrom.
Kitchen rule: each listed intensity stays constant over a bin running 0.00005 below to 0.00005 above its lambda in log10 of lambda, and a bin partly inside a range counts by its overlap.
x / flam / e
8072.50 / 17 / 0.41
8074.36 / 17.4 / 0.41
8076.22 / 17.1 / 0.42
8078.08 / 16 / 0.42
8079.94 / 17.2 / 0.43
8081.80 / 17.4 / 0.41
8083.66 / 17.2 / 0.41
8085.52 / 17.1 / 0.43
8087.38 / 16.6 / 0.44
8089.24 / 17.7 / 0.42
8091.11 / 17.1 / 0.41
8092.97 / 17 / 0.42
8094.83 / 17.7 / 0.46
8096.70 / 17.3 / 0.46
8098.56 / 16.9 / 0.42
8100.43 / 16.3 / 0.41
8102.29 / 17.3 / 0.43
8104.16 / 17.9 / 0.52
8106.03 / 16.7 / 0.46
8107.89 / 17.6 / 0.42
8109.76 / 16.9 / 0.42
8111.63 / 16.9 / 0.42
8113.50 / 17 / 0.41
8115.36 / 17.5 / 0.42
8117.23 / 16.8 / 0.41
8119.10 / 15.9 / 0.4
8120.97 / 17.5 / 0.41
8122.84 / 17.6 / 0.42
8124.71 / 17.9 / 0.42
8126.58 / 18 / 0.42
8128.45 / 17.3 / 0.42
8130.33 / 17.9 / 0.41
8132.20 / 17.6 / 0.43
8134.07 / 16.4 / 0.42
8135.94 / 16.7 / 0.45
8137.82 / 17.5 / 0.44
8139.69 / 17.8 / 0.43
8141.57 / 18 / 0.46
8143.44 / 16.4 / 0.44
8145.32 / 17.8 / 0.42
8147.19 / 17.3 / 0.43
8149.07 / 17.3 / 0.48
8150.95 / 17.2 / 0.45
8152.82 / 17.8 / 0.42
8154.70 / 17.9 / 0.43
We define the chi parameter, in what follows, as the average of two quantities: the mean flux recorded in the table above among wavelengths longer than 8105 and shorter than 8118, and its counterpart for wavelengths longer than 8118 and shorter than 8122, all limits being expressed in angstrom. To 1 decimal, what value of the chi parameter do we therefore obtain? 16.9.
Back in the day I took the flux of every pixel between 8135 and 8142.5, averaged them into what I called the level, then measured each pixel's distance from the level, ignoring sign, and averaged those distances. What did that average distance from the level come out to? 0.40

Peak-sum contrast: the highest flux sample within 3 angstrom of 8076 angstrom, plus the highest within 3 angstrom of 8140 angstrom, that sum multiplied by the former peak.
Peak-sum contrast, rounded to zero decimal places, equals 616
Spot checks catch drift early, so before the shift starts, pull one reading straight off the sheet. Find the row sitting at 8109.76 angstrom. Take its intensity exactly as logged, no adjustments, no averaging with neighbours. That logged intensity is 16.9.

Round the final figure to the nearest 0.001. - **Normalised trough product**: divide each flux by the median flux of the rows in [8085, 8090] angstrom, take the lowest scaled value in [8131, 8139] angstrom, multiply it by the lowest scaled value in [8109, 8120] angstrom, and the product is 0.892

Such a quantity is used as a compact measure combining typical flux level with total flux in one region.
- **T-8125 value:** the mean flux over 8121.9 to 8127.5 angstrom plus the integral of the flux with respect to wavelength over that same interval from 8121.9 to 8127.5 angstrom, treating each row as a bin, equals 118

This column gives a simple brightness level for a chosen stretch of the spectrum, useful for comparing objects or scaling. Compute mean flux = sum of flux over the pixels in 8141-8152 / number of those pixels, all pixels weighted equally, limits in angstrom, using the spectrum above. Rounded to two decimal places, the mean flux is 17.33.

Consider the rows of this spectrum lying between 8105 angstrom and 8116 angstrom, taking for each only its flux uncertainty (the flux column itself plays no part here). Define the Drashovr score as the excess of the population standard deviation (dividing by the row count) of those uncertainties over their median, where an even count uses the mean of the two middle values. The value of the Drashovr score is -0.404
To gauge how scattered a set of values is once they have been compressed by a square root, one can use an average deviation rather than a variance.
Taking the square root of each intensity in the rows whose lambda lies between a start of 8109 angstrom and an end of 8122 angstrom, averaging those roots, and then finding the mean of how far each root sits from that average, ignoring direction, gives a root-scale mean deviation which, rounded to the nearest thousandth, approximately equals 0.042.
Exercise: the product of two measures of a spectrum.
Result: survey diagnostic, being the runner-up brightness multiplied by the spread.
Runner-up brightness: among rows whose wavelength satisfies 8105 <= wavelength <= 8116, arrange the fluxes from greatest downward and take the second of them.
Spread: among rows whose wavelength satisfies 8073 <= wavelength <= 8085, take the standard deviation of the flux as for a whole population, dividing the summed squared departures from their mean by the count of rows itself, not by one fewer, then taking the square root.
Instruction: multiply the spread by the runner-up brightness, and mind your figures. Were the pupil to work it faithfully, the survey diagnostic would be 8.4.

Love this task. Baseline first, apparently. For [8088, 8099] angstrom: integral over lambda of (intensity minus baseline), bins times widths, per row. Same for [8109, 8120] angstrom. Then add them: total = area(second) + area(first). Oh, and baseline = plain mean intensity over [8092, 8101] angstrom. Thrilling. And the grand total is 0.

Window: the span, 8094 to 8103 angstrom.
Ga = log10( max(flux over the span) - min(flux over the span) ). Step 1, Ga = 0.15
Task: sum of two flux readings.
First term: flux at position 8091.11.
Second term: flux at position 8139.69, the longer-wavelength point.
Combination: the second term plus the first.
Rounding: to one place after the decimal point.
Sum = 34.9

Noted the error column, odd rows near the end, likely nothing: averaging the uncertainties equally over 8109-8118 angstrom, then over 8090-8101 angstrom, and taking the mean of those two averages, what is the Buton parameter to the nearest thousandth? 0.423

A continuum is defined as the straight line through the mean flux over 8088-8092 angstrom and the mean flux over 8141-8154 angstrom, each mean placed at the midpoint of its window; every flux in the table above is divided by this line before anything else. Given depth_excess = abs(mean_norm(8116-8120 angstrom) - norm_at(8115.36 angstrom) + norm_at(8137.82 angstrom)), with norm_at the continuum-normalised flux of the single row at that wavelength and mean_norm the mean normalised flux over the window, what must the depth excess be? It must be 0.94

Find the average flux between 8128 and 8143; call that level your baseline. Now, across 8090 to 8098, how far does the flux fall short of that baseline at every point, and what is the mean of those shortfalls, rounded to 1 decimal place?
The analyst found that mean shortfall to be 0.1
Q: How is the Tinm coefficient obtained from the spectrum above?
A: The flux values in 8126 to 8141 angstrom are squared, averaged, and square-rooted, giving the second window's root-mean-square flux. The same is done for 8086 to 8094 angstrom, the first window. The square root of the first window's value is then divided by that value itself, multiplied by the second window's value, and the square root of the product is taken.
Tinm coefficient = 2.05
